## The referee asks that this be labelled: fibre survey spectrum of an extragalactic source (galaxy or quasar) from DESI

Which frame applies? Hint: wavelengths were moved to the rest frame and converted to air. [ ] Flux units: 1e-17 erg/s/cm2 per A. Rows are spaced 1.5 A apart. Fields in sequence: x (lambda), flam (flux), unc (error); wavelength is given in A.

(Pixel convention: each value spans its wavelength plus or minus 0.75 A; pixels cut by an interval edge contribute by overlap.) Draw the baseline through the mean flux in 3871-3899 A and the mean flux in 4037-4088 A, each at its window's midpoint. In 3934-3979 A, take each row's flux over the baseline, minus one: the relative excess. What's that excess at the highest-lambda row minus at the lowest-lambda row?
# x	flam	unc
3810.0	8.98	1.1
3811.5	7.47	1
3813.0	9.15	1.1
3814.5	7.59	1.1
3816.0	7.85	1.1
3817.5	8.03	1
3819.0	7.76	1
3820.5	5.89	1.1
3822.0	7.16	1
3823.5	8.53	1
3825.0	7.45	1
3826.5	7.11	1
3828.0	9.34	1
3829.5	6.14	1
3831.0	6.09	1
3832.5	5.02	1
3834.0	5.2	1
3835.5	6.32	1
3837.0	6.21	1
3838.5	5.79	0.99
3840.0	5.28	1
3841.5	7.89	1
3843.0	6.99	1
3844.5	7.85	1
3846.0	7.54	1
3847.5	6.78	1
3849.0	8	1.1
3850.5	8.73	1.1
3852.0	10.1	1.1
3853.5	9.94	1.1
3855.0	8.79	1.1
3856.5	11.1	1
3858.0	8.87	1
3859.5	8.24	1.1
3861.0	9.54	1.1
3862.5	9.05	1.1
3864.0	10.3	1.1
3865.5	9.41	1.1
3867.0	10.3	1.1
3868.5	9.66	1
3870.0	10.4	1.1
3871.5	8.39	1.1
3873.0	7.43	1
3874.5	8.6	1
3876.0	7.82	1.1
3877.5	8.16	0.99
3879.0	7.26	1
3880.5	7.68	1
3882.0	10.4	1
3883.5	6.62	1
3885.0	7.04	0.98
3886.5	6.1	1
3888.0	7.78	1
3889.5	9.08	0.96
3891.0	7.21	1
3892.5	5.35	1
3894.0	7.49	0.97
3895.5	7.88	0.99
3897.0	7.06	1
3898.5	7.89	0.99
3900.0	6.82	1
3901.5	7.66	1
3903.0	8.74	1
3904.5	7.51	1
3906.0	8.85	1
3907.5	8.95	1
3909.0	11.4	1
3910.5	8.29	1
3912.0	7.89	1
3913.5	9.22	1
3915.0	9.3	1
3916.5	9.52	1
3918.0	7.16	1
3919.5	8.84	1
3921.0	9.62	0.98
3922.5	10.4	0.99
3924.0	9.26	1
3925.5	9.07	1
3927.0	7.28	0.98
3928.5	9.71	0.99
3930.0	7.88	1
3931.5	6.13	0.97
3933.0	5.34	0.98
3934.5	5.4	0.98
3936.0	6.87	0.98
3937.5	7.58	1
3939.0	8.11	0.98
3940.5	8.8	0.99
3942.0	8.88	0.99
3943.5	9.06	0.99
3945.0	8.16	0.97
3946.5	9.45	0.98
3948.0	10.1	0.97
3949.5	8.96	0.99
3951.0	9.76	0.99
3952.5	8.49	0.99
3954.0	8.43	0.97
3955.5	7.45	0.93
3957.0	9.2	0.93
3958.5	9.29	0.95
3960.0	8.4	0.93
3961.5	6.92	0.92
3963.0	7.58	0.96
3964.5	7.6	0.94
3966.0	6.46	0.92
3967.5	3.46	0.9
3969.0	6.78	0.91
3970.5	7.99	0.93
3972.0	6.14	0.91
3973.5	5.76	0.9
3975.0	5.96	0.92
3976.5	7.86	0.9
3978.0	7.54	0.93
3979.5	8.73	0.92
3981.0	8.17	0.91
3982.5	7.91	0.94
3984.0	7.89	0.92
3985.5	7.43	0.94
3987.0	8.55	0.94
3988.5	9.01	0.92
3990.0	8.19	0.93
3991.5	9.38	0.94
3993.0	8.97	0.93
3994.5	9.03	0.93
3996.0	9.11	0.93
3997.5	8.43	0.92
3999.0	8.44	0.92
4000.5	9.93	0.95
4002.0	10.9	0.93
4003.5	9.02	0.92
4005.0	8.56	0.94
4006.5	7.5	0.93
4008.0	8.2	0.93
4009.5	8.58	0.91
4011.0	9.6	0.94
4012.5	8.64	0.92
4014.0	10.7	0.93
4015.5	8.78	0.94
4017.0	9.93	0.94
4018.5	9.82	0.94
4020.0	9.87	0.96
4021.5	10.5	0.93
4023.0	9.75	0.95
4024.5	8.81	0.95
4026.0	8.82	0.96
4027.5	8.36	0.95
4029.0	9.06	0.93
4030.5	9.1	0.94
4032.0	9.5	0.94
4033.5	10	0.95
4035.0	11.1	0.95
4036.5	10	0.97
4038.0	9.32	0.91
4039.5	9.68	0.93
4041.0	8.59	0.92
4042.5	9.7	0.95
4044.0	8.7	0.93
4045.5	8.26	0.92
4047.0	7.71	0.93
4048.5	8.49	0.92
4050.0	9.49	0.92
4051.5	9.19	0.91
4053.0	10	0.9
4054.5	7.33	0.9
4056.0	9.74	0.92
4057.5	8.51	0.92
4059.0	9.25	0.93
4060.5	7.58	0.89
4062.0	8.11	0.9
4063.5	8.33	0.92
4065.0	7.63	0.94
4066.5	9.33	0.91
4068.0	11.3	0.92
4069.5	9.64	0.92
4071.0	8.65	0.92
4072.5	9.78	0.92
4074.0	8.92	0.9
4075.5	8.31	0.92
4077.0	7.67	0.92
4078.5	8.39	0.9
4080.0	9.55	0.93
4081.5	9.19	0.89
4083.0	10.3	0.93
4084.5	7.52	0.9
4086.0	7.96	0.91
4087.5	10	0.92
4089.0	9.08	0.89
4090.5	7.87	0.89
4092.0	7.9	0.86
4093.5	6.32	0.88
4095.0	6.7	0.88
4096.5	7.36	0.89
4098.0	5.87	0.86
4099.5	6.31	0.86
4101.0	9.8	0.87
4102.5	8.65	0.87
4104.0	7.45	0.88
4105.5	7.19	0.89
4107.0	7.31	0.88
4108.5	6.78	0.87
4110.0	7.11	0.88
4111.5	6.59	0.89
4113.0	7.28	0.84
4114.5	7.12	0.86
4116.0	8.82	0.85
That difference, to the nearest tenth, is 0.2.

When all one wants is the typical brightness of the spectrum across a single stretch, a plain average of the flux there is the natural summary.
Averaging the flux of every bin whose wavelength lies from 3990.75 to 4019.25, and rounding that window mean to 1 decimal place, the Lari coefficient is 9.1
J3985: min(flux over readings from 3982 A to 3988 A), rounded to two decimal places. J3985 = 7.43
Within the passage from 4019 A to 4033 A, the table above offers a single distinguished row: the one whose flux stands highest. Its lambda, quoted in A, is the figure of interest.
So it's 4021.5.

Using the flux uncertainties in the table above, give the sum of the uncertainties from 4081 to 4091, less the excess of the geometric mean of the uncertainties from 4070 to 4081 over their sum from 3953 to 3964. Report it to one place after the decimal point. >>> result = 12.0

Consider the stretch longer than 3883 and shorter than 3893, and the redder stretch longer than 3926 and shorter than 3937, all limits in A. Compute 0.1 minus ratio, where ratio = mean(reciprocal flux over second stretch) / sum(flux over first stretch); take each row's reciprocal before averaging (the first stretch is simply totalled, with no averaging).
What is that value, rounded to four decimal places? 0.0970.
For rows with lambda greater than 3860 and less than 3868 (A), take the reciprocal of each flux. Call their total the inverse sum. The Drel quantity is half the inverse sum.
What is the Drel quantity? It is 0.26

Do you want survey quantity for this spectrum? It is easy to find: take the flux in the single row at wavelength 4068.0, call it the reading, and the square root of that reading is 3.36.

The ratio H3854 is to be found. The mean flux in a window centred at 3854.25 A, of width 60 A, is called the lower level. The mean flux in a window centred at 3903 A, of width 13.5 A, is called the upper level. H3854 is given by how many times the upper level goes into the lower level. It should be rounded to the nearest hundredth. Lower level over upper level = 0.97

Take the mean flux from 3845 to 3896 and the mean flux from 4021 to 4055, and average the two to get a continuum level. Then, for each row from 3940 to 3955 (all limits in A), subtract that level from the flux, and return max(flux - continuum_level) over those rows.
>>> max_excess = 1.3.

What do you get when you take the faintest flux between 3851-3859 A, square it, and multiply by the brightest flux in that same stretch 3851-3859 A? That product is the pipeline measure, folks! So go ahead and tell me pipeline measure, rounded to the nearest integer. 858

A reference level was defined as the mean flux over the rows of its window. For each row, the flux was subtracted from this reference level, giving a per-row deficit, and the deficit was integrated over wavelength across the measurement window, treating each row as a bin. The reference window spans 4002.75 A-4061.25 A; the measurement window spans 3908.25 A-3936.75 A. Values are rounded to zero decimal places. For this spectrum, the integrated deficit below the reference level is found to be 22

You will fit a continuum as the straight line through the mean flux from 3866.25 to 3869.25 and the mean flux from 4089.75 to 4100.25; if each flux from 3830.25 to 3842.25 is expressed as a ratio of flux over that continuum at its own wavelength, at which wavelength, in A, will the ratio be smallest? 3832.5 A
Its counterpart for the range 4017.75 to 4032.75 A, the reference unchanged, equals 4027.5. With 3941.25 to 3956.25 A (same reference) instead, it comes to 3955.5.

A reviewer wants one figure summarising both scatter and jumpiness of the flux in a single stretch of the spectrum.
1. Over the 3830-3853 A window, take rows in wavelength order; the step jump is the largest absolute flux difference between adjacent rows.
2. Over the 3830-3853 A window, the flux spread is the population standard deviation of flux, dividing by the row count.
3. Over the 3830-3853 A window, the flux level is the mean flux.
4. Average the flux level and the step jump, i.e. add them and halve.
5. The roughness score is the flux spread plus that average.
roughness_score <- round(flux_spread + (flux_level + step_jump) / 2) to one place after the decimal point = 6.2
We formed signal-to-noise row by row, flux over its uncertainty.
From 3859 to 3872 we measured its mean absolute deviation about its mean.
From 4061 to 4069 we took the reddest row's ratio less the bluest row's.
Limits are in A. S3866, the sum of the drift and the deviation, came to 3.9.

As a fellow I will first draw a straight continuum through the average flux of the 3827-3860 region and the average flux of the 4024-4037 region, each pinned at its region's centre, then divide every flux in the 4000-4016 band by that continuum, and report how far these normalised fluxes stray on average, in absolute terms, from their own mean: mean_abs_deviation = 0.092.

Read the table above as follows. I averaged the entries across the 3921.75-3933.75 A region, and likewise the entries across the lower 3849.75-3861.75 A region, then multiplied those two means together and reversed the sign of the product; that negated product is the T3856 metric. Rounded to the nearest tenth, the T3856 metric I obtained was -76.6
